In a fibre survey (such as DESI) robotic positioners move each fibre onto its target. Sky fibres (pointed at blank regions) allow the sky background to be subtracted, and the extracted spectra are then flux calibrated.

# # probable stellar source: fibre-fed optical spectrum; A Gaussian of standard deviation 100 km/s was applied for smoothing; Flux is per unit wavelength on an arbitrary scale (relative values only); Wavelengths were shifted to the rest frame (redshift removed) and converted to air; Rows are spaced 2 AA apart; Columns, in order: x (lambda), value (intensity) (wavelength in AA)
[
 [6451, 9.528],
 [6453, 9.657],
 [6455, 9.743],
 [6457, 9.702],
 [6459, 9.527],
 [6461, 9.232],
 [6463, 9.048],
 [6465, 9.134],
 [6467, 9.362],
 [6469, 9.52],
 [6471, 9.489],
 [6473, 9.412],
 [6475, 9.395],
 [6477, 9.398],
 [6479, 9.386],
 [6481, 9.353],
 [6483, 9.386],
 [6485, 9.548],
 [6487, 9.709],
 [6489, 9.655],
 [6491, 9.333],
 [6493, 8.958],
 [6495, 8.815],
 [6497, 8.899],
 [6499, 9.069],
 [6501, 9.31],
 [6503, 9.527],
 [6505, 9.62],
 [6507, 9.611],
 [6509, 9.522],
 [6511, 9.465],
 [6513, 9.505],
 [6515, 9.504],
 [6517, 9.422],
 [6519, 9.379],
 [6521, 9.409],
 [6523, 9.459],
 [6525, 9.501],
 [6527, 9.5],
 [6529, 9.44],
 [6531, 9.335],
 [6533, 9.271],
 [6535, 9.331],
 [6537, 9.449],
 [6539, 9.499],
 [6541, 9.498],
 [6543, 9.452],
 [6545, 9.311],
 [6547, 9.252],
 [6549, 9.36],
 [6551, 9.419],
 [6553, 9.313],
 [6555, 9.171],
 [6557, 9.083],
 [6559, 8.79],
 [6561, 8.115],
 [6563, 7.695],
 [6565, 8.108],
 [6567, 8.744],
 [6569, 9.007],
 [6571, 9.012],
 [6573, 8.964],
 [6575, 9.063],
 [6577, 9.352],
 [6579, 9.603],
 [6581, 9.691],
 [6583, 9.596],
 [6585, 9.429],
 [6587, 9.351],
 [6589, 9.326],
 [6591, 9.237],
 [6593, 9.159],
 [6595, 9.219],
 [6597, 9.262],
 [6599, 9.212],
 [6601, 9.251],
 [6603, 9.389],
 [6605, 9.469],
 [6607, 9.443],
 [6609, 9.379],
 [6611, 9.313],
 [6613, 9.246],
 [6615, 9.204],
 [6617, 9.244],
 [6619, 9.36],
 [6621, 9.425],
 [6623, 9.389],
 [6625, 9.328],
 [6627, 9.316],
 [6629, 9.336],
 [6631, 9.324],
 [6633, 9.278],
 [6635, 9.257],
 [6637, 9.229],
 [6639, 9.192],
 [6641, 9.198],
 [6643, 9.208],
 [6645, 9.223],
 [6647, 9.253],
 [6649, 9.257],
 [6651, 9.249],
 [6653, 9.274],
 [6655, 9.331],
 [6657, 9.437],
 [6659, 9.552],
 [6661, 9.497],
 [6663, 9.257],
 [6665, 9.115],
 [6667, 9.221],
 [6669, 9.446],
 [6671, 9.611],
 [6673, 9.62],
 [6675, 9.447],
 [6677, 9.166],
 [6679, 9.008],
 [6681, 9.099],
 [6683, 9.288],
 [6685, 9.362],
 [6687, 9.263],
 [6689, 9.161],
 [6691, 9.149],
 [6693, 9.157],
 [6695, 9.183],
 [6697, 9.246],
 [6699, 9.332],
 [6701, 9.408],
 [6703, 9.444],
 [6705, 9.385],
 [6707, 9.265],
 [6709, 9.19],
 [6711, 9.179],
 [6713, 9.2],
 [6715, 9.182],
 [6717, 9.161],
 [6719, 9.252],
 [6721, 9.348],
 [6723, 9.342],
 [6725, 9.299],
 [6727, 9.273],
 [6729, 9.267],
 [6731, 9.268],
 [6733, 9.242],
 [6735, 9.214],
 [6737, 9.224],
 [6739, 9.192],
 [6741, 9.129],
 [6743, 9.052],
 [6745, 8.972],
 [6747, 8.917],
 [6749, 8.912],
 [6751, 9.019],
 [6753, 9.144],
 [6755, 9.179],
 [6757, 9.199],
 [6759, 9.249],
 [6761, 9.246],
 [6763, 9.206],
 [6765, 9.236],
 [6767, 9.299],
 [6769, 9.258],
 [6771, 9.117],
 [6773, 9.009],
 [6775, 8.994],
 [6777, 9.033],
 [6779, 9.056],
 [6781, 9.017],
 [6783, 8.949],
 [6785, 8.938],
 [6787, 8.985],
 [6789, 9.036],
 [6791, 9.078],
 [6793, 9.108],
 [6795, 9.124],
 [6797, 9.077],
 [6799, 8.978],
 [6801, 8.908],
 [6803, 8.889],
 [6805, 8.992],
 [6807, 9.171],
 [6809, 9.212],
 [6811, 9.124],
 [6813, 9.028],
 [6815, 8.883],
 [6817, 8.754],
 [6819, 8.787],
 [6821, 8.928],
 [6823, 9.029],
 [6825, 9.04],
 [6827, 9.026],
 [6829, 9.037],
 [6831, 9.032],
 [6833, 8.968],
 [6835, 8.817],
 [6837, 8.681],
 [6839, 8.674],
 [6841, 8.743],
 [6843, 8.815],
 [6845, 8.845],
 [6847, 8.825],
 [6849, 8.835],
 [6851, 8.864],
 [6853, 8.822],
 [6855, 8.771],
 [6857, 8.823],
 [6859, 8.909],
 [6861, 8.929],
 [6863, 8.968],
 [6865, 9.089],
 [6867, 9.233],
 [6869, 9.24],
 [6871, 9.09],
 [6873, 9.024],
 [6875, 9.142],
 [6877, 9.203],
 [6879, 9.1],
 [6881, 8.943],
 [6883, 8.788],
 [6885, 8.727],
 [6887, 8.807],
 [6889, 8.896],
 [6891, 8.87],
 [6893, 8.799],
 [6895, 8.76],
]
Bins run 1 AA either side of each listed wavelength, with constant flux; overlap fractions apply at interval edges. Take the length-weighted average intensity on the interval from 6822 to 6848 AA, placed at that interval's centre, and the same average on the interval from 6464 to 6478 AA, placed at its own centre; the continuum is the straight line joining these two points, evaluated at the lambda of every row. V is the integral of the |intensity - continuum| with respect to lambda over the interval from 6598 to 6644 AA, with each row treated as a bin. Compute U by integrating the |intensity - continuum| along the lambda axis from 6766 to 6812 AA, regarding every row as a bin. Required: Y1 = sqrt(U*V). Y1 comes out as 5.5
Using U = 5.4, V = 5.7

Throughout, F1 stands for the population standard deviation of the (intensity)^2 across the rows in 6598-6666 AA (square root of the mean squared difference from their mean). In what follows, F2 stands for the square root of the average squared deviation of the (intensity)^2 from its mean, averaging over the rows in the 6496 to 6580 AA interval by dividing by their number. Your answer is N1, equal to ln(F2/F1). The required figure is 1.4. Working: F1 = 1.83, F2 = 7.3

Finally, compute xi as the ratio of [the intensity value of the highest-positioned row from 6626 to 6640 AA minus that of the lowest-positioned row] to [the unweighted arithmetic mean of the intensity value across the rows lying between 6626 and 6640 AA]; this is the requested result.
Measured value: -0.013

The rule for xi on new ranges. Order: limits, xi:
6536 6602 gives -0.022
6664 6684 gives 0.019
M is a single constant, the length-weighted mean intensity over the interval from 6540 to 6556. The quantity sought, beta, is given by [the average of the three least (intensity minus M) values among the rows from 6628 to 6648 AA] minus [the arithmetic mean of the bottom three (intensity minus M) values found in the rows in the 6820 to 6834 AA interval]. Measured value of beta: 0.2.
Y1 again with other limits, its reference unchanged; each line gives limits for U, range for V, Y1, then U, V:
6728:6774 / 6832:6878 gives 7.4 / 7.9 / 6.9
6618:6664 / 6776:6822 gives 5.8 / 7.3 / 4.7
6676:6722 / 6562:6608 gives 10.3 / 7.8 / 13.5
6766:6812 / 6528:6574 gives 8.8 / 5.4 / 14.4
